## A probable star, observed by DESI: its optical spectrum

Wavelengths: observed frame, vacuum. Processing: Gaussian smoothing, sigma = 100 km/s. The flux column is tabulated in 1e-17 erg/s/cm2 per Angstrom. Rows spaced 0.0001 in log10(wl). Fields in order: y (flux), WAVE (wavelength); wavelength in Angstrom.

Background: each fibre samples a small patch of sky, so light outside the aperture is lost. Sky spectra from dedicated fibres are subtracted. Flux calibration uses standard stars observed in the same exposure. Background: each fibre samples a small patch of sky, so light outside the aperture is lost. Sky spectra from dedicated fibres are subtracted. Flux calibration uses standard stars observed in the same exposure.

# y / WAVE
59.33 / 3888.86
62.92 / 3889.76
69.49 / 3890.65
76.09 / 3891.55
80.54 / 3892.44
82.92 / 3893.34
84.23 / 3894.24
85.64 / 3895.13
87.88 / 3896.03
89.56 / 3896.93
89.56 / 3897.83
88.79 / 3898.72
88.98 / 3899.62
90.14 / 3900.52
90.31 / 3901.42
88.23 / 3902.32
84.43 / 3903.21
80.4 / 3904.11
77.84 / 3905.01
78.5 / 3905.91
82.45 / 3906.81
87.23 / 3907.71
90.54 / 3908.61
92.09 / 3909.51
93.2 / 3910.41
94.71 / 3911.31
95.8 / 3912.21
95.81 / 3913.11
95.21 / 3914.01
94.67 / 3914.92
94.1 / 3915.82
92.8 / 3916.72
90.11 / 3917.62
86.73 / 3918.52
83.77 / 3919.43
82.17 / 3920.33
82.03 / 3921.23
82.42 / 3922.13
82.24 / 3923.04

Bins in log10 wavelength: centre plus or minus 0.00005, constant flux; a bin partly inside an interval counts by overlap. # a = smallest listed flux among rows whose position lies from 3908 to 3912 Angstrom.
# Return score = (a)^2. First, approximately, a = 90.54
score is 8197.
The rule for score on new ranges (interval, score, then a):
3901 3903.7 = 7128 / 84.43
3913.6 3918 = 8120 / 90.11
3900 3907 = 6059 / 77.84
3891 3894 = 5790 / 76.09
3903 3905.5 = 6059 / 77.84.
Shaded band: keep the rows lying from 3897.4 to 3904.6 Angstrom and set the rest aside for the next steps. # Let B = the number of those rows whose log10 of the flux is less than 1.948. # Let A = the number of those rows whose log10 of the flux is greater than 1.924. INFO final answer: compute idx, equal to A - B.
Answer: 4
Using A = 7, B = 3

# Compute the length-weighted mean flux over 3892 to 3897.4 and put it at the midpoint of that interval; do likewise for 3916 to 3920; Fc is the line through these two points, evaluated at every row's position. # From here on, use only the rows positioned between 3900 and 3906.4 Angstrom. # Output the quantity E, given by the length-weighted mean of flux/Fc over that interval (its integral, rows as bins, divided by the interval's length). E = 0.98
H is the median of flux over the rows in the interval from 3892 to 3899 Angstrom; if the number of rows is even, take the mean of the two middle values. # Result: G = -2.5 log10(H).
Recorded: -4.85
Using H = 86.8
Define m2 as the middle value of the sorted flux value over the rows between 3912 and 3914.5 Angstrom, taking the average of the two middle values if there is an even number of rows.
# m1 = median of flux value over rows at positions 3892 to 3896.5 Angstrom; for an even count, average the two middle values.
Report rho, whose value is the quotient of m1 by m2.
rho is 0.88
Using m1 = 84.2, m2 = 95.8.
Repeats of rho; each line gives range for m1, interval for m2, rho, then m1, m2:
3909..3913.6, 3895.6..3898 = 1.06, 94.7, 89.6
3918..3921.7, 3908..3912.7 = 0.89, 83.0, 93.2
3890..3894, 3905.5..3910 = 0.90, 78.3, 87.2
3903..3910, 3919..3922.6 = 1.01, 83.4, 82.3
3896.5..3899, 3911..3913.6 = 0.93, 89.6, 95.8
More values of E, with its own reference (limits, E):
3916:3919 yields 1.02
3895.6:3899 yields 1.04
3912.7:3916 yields 1.08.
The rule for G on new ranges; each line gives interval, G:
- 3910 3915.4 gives -4.94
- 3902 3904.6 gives -4.82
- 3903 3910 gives -4.80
